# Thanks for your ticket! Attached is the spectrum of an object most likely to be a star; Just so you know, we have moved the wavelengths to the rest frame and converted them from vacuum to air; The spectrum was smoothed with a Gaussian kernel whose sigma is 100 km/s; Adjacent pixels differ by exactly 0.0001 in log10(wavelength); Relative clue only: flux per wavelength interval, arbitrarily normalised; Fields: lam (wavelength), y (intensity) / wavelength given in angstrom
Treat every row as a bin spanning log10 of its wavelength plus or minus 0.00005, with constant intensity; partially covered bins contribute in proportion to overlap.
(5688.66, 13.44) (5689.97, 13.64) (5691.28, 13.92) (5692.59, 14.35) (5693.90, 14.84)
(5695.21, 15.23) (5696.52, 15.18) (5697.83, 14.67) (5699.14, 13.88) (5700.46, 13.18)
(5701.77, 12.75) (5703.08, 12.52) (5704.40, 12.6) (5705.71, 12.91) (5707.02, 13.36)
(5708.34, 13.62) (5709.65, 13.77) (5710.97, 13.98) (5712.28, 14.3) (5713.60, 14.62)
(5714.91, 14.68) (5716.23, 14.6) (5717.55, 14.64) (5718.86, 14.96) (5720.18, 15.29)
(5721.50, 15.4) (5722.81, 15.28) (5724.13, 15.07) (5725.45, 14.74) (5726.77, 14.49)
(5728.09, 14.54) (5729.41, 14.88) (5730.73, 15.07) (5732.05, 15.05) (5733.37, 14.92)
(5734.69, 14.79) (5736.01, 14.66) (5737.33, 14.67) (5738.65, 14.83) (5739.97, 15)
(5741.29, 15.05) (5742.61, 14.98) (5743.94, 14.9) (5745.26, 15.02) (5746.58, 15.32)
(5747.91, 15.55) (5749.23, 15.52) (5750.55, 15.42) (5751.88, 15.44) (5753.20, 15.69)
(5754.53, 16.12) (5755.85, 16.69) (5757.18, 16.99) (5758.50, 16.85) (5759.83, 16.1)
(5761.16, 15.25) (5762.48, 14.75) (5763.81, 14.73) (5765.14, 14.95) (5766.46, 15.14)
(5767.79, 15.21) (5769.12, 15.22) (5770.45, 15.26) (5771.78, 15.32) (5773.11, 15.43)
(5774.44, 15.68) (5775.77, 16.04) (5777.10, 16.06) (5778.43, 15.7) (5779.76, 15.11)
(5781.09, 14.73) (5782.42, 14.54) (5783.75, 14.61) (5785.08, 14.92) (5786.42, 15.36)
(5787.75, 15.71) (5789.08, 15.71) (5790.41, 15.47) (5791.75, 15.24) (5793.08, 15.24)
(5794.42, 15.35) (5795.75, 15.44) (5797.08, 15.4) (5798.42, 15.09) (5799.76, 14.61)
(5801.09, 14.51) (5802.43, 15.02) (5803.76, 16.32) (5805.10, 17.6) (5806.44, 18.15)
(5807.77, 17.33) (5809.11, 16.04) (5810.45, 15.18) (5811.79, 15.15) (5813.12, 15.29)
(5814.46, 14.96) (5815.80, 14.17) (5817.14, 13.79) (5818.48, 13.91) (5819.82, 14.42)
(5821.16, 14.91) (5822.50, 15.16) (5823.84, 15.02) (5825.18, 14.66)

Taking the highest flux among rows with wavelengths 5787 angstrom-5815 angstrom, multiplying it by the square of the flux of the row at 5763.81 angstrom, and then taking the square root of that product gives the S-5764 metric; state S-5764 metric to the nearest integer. 63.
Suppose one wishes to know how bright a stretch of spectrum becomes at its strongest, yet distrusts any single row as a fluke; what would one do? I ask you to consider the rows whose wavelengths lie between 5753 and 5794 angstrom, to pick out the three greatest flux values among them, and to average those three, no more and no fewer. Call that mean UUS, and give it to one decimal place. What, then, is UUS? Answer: 16.8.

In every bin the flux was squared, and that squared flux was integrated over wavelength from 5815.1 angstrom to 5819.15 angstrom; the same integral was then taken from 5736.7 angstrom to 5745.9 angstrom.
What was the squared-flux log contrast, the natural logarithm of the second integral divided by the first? 1.0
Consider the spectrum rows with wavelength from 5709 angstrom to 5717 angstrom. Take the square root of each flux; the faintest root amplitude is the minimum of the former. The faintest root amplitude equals 3.71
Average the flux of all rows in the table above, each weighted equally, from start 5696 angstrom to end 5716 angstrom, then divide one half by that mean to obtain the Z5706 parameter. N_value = 0.0364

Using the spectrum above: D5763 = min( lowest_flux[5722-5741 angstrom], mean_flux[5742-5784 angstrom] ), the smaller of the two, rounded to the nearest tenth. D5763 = 14.5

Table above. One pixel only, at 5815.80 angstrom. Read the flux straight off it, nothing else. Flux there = 14.17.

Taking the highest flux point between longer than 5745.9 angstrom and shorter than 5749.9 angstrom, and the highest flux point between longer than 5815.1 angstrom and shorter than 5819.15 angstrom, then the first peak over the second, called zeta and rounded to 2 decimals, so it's 1.10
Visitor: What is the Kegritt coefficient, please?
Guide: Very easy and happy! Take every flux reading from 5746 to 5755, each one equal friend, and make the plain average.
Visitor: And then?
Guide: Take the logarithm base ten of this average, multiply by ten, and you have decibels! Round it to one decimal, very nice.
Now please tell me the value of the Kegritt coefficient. 11.9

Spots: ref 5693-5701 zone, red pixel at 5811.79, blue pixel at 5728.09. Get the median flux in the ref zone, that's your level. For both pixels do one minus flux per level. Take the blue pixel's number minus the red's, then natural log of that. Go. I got -3.2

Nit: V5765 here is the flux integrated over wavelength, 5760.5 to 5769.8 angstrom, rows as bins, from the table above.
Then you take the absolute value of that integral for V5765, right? 140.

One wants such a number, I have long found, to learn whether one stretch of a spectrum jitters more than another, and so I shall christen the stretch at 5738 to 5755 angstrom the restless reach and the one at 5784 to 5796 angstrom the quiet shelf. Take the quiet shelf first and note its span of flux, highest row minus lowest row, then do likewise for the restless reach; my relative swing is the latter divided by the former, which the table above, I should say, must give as 1.6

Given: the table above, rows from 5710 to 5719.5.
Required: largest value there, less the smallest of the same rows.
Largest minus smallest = 1.0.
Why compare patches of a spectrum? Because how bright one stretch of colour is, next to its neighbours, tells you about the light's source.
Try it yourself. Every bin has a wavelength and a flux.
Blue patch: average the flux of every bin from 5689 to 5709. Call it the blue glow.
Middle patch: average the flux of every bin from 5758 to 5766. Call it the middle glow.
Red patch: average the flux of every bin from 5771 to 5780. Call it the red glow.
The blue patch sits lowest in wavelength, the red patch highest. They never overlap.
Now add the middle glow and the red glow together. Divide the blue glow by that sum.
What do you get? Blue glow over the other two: 0.444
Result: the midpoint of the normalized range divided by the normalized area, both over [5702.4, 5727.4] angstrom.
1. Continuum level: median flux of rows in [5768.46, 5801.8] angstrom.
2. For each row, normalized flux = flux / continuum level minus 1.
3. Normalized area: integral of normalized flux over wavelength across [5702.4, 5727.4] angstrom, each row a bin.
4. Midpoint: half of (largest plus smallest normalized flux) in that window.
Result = 0.051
